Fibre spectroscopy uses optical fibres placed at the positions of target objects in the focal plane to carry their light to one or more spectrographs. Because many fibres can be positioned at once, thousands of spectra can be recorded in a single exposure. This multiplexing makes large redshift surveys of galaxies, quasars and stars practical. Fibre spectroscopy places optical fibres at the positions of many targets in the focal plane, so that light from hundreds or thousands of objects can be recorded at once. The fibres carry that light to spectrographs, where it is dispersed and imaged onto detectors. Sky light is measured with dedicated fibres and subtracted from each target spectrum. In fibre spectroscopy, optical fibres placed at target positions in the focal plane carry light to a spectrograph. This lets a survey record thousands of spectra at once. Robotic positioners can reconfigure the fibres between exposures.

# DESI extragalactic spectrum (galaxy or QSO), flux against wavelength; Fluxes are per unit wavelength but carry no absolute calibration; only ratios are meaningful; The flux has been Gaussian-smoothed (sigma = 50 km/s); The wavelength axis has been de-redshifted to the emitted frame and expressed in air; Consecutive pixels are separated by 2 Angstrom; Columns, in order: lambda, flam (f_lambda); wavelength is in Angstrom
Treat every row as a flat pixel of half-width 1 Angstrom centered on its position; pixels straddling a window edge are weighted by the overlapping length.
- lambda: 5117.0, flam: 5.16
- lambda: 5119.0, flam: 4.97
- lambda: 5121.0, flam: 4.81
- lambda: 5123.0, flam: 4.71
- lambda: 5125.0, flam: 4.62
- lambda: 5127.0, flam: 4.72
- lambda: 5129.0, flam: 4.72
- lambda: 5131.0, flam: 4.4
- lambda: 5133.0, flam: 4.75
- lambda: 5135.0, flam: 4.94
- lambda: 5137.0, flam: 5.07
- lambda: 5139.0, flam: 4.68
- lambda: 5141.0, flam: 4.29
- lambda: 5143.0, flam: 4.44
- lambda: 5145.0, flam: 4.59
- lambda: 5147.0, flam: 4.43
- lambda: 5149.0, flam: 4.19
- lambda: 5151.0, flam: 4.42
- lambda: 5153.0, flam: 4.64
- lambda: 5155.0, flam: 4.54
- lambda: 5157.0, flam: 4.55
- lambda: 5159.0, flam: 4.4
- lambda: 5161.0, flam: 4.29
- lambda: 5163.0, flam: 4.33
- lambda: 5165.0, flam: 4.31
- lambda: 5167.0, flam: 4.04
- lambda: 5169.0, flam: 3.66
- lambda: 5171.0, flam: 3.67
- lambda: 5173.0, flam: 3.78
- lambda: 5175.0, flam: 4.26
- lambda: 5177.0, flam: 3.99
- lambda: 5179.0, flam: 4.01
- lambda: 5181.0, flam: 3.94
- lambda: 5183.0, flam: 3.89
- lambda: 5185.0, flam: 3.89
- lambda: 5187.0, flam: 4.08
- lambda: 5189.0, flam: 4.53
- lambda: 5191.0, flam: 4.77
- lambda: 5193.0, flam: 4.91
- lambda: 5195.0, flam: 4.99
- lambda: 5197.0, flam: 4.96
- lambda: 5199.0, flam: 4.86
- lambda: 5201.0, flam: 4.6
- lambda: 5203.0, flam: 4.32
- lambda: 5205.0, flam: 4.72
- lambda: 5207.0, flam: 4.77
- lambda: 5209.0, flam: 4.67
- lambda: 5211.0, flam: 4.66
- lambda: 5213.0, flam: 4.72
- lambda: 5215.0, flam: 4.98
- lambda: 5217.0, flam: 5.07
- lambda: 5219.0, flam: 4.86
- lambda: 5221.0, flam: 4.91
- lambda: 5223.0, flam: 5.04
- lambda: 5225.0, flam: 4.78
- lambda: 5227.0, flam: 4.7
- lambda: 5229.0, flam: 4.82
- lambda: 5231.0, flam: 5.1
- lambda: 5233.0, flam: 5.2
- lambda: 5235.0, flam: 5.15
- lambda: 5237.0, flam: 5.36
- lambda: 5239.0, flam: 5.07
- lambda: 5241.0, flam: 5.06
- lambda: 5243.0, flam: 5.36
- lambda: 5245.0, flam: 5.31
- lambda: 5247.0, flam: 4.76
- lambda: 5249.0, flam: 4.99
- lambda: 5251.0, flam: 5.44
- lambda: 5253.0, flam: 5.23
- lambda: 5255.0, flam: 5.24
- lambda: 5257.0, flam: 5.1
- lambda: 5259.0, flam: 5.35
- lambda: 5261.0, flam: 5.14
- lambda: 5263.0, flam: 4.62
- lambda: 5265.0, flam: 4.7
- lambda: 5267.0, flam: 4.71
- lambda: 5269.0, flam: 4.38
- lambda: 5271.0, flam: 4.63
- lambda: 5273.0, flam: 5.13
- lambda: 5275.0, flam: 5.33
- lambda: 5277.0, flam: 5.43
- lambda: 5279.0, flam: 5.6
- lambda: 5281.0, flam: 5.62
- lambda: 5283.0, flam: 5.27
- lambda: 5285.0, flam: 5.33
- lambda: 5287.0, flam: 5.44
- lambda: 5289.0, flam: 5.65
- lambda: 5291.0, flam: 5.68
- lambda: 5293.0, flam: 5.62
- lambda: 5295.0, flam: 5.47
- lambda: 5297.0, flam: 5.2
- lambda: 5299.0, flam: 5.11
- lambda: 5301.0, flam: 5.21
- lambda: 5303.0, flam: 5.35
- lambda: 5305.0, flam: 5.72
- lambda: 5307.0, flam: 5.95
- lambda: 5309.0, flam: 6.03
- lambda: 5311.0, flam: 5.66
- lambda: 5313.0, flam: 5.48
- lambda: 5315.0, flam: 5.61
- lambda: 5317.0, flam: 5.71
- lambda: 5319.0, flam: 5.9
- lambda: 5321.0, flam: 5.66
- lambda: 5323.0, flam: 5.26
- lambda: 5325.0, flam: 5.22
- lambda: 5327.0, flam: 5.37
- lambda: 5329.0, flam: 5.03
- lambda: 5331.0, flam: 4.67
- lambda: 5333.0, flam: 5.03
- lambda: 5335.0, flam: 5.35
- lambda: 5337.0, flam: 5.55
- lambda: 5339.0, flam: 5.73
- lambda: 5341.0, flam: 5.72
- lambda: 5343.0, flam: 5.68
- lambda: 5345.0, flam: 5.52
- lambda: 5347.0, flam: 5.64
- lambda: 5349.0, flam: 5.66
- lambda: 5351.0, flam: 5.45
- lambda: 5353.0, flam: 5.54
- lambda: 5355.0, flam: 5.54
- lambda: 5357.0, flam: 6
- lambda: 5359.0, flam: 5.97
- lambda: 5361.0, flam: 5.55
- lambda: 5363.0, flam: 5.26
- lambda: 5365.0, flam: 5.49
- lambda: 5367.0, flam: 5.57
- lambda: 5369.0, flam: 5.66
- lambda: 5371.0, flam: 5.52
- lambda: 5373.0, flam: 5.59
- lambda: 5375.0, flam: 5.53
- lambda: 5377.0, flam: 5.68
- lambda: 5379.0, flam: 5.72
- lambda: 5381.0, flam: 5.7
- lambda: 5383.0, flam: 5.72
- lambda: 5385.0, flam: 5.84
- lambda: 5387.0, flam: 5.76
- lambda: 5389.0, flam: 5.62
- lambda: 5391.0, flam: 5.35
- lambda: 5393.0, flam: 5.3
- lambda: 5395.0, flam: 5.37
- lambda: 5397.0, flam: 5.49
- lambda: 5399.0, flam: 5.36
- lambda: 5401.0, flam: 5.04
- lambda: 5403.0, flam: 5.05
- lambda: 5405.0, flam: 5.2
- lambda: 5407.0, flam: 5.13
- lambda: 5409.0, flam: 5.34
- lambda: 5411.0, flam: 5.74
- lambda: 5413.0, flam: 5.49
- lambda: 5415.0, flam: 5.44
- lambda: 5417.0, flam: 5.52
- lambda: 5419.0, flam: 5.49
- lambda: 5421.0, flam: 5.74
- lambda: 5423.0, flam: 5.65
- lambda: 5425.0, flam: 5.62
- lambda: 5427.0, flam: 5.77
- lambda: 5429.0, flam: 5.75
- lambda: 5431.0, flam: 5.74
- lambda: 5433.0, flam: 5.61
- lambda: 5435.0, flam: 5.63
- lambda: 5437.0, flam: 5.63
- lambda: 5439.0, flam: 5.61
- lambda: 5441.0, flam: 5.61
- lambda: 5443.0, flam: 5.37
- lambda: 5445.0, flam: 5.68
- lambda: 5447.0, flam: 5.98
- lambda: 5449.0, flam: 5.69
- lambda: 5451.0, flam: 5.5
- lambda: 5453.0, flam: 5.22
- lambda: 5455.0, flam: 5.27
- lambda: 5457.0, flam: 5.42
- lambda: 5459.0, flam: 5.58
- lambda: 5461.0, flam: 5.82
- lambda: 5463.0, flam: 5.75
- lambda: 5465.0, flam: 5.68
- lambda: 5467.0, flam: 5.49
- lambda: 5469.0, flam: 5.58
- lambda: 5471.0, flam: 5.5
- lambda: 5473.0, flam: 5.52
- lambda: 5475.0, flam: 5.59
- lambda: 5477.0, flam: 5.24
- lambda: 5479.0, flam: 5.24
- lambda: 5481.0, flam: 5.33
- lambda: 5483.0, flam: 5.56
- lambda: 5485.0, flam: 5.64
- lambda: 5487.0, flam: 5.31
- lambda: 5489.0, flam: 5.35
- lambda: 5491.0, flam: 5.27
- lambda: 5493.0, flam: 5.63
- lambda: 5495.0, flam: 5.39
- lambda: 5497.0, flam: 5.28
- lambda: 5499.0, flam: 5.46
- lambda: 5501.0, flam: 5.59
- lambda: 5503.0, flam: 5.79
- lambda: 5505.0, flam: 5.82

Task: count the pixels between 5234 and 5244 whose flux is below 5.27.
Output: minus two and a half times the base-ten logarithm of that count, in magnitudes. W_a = -1.2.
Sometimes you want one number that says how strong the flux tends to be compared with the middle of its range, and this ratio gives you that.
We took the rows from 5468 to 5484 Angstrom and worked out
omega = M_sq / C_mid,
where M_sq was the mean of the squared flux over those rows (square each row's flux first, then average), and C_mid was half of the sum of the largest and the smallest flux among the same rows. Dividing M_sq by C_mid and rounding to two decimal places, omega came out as 5.48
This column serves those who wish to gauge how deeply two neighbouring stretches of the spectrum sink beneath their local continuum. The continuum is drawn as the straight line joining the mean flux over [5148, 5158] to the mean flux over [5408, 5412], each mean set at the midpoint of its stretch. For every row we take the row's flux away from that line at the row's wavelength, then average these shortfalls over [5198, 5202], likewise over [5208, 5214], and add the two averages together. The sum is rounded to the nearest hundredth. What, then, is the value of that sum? -0.04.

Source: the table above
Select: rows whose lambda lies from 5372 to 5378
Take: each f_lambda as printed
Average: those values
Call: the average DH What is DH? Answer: 5.60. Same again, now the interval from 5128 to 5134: 4.62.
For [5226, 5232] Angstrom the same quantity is 4.87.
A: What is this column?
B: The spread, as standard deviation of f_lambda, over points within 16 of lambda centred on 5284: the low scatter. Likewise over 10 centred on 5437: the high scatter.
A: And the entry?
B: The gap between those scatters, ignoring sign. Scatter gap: 0.14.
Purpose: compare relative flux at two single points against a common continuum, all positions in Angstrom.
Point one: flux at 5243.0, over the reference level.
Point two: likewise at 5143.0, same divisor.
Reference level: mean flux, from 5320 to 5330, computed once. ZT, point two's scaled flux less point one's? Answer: -0.17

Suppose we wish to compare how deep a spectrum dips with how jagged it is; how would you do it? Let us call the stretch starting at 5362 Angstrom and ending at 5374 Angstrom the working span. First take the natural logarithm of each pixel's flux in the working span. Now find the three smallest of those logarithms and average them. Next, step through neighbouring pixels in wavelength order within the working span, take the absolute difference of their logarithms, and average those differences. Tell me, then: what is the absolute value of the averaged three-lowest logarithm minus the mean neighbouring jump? 1.67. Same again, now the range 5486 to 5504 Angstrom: 1.63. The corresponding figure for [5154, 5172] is 1.30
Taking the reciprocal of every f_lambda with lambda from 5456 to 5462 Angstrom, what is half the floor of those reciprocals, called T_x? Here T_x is 0.086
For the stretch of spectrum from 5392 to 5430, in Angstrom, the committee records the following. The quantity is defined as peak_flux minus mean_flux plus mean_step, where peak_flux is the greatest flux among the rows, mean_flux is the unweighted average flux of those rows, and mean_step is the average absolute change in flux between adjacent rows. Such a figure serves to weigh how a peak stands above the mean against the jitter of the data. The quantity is 0.46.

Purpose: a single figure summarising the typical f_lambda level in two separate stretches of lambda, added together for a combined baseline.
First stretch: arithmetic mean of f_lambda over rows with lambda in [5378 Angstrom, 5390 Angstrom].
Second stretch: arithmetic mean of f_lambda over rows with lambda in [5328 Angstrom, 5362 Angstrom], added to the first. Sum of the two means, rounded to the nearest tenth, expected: 11.2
